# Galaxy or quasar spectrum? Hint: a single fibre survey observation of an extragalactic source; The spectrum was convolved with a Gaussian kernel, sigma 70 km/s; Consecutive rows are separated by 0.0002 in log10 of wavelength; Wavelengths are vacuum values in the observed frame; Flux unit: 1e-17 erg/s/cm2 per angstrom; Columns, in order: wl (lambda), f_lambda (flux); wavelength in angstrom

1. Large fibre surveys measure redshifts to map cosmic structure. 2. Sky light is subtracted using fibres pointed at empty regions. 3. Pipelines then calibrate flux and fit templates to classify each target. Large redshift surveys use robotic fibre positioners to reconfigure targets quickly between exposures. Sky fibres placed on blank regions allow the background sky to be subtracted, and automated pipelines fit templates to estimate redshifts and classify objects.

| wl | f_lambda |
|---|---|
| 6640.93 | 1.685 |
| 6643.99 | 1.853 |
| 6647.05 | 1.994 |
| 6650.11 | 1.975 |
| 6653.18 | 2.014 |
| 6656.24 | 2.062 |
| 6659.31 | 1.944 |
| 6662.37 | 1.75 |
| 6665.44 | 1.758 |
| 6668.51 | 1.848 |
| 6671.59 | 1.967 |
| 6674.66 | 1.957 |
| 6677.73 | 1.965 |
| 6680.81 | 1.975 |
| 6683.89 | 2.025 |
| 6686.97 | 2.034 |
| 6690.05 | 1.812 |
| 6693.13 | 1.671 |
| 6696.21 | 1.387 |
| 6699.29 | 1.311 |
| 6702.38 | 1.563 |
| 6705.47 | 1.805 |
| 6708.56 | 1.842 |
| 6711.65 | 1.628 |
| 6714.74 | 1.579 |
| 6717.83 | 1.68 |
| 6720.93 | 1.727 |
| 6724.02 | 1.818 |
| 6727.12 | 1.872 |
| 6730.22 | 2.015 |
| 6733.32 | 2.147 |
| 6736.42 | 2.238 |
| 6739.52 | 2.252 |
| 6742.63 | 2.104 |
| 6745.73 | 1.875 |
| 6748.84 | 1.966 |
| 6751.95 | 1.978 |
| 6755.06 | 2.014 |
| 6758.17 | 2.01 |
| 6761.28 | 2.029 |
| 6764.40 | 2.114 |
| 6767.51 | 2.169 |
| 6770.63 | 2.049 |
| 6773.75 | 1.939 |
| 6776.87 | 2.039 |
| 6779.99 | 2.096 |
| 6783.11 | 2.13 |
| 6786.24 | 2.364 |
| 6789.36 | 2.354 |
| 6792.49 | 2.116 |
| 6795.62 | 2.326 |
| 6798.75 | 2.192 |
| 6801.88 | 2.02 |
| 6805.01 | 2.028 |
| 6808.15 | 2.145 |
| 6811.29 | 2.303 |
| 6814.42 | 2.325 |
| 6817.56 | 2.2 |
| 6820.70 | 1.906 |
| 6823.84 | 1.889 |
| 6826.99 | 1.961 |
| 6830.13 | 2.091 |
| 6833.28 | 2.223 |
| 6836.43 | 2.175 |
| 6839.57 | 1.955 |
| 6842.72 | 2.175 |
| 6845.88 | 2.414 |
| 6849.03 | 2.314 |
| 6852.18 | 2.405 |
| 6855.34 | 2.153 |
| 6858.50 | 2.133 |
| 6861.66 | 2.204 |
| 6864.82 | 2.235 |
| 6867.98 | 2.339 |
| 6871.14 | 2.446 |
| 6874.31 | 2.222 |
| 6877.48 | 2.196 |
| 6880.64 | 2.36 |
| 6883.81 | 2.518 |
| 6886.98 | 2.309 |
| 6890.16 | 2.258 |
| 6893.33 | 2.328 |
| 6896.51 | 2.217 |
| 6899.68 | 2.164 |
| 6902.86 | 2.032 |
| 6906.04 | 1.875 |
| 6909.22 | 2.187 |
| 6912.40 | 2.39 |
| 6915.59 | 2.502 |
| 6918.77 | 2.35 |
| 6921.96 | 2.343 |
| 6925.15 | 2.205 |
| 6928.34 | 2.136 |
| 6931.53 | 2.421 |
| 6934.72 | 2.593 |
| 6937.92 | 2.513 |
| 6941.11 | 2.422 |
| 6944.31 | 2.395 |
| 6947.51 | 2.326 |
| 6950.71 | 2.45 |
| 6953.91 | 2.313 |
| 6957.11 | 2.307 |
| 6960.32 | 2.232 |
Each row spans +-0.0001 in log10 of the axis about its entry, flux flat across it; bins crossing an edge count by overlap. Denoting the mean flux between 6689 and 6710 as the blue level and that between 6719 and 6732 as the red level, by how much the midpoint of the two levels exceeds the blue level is 0.12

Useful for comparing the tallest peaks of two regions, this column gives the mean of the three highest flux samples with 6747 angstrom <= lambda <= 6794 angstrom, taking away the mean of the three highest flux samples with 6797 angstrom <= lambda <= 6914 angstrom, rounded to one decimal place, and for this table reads -0.2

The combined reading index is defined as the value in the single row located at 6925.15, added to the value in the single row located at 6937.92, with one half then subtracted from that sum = 4.22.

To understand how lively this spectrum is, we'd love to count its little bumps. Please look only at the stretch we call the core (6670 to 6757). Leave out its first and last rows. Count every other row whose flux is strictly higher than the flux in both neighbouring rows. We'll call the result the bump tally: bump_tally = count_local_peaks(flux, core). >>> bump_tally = 3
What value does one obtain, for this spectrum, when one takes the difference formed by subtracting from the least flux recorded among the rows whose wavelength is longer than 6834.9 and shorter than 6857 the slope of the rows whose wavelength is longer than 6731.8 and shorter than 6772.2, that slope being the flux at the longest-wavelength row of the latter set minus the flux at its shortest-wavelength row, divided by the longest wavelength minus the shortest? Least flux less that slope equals 1.96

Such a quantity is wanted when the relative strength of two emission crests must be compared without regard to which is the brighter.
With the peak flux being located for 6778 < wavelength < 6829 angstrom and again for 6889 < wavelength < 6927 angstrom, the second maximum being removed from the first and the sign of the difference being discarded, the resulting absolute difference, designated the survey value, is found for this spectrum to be 0.14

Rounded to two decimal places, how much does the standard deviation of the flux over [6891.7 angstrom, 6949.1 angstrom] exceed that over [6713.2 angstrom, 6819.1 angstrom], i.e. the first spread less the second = -0.01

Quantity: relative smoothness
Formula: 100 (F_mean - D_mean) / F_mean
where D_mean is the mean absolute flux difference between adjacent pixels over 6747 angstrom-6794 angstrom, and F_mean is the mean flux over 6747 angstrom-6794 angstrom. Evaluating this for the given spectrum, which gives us 96.2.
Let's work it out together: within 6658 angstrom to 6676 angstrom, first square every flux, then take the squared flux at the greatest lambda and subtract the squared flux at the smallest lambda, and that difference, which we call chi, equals 0.1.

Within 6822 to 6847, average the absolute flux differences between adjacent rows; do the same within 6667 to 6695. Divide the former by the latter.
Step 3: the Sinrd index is 2.1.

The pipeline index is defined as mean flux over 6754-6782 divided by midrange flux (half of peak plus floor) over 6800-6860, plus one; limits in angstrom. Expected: 1.95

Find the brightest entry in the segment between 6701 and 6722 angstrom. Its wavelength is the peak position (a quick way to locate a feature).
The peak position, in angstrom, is 6708.56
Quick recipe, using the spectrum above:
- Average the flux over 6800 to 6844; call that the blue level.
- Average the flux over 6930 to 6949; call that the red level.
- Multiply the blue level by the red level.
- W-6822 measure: 5.1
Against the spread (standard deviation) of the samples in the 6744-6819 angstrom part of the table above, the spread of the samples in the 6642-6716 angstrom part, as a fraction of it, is 1.48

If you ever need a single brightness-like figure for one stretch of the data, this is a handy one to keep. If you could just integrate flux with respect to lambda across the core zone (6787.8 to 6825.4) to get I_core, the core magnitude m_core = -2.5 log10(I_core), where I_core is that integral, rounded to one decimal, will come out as -4.8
